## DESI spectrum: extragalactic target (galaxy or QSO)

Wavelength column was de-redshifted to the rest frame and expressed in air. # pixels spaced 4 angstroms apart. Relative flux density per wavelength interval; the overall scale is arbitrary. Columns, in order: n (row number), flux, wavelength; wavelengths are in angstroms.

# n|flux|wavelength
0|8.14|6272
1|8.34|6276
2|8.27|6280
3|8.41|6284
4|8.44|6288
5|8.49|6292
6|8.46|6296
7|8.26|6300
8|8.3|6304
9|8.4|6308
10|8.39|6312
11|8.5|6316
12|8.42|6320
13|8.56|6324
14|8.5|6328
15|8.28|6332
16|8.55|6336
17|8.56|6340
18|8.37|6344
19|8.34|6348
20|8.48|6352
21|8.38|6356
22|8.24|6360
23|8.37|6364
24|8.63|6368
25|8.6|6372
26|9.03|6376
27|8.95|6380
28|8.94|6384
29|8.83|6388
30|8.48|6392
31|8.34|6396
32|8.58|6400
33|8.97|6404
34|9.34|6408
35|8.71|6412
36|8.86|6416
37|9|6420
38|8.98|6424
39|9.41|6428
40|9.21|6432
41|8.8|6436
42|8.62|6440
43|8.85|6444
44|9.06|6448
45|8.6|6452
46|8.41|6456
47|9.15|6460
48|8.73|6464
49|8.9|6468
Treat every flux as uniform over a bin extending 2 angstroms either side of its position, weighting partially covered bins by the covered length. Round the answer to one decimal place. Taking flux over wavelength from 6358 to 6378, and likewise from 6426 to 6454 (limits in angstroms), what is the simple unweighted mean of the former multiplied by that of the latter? 76.6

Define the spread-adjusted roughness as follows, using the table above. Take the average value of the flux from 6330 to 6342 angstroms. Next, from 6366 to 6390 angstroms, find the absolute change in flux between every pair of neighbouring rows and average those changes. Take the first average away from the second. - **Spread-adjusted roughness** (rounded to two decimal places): -8.33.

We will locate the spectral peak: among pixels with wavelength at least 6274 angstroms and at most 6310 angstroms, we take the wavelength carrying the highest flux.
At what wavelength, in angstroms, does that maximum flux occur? 6292 angstroms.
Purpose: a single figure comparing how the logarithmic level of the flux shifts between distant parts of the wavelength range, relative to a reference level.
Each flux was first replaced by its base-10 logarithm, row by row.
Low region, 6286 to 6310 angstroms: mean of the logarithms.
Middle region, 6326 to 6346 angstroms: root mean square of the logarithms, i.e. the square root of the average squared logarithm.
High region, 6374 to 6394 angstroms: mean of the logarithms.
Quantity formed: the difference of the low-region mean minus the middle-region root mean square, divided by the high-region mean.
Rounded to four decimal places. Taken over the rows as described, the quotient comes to -0.0033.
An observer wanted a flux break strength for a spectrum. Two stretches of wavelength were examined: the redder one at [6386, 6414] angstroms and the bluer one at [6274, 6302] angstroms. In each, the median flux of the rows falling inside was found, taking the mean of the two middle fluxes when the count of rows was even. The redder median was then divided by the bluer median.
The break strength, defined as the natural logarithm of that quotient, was 0.035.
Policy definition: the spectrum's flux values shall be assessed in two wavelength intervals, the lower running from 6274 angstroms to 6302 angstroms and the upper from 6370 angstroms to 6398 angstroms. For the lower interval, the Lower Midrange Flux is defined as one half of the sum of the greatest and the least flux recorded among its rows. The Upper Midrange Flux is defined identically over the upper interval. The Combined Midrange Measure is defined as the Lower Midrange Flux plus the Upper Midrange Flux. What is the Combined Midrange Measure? 17.1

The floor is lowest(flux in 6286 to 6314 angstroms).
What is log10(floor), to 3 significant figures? 0.917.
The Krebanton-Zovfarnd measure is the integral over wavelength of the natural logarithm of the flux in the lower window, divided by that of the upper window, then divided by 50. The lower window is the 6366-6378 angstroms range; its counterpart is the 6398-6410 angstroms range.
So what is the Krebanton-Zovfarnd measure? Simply 0.020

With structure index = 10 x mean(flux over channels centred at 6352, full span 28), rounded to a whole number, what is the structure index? 84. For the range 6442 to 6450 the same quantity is 90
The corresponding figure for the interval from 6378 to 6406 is 87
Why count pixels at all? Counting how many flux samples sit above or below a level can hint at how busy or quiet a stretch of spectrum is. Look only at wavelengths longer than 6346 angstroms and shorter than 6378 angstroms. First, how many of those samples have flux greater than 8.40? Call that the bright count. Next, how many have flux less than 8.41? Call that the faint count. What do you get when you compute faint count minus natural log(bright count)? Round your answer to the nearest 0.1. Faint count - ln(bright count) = 2.6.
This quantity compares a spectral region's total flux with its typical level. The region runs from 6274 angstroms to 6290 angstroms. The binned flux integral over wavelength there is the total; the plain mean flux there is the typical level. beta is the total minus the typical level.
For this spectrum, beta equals 125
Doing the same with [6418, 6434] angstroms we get 137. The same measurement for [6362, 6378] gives 130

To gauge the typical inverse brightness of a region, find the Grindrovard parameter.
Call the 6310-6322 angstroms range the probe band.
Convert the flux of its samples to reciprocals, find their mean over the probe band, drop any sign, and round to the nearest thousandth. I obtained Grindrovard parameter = 0.119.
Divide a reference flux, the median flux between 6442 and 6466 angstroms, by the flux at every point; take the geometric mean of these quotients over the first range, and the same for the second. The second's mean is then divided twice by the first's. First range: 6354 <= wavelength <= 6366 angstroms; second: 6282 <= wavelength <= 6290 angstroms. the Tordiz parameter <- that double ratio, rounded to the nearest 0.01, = 0.94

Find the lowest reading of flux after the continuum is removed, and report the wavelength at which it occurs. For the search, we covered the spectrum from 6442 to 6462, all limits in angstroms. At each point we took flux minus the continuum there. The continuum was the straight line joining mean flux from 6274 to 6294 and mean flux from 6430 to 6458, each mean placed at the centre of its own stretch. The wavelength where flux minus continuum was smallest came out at 6456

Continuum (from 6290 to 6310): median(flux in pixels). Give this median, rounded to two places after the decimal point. 8.40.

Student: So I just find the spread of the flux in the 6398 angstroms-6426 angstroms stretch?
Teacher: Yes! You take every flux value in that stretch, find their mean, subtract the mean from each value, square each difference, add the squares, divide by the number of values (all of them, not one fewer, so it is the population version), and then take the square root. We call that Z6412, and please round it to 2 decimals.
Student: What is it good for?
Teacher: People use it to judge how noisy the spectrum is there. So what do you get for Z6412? 0.22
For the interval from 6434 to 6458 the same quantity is 0.21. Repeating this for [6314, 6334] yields 0.10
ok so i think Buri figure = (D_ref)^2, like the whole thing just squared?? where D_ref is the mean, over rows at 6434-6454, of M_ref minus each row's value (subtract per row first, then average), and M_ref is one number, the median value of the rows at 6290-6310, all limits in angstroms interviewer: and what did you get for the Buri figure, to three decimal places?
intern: 0.149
